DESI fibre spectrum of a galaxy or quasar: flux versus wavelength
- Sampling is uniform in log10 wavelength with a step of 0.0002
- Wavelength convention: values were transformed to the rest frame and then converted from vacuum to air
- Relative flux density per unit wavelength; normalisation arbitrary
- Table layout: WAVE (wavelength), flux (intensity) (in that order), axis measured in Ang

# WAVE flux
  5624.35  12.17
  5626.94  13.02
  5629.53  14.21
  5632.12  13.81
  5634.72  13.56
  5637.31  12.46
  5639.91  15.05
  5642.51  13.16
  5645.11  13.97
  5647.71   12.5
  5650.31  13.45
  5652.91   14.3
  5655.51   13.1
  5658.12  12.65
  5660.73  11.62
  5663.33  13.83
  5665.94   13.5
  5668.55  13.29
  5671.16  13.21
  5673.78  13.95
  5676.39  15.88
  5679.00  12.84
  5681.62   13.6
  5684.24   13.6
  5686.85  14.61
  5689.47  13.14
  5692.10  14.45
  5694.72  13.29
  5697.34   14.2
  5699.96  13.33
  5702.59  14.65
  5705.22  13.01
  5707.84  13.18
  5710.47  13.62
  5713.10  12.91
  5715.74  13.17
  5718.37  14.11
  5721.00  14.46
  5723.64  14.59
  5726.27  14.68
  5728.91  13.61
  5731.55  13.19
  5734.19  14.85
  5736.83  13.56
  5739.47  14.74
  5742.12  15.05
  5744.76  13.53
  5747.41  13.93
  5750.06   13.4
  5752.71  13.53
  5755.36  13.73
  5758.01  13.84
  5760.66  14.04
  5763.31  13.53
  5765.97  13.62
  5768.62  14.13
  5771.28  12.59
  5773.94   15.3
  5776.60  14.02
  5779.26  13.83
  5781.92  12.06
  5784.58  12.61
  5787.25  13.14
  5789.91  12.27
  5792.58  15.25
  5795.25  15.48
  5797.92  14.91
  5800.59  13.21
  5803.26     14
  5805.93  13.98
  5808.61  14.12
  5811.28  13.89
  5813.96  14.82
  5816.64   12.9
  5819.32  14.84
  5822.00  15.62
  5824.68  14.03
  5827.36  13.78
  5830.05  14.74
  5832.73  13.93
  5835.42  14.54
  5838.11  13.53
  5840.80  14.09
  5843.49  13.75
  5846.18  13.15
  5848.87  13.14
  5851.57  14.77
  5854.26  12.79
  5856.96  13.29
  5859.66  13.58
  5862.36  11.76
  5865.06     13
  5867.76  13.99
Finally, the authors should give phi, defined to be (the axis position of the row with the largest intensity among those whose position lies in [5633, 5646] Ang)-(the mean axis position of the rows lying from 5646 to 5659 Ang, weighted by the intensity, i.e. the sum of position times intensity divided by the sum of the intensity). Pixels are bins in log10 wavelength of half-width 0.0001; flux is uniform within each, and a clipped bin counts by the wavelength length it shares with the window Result -13.0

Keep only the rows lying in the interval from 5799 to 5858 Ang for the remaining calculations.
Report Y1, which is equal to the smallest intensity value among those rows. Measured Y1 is 12.79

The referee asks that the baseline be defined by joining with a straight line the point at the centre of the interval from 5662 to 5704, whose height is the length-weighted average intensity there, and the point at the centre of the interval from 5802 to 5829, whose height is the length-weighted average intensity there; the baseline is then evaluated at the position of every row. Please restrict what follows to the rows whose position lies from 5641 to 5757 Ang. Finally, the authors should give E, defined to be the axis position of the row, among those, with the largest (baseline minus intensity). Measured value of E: 5660.73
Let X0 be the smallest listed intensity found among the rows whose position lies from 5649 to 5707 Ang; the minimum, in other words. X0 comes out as 11.62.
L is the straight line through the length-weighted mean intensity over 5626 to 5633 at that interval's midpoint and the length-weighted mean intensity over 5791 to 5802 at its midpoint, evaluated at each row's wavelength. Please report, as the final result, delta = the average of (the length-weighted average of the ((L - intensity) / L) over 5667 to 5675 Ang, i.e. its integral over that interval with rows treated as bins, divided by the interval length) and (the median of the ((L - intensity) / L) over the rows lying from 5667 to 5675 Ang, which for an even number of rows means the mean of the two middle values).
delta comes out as 0.040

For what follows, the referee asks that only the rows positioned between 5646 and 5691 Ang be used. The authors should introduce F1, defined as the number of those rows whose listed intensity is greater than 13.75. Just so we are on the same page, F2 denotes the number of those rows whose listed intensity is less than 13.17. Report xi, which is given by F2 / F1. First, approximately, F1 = 5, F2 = 6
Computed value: 1.2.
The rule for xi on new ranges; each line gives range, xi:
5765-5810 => 0.5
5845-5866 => 5.0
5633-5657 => 1.3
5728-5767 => 0.0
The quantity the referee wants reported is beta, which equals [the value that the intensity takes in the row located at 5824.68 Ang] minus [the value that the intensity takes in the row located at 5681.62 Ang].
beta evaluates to 0.43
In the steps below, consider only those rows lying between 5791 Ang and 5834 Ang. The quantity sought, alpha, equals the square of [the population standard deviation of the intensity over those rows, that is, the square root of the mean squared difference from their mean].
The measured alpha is 0.57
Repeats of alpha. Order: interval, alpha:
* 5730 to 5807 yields 0.76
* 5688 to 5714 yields 0.36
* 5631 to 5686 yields 0.79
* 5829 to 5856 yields 0.44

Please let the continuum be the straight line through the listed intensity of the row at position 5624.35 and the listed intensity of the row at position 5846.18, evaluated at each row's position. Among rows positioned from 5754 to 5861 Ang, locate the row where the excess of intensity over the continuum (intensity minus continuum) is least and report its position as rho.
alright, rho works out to 5781.92 Ang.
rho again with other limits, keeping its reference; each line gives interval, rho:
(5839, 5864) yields 5862.36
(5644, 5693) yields 5660.73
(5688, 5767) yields 5713.10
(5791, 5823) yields 5816.64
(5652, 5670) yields 5660.73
